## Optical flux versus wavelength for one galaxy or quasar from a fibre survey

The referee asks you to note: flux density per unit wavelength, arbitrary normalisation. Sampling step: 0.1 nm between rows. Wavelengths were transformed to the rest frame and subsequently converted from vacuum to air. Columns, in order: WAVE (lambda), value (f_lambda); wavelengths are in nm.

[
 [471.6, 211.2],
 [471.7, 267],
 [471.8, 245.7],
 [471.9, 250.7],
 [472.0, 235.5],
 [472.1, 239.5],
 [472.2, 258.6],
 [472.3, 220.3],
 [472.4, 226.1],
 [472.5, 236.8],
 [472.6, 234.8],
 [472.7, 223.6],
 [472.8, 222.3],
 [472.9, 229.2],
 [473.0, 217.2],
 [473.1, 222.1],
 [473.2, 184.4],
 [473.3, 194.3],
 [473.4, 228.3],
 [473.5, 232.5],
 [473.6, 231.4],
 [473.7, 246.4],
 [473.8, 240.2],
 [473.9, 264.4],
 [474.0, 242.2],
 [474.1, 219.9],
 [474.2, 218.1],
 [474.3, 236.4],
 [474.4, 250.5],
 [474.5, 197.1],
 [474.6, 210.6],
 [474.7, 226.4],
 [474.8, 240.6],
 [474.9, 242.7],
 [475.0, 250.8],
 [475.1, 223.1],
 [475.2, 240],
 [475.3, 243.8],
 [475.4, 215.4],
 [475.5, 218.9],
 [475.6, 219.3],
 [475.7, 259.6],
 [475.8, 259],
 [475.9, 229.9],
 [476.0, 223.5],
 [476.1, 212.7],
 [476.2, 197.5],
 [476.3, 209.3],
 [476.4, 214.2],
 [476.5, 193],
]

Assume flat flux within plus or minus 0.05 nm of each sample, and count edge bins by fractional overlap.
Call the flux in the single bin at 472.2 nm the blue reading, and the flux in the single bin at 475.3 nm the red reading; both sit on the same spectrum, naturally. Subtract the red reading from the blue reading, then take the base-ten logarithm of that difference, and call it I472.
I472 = 1.17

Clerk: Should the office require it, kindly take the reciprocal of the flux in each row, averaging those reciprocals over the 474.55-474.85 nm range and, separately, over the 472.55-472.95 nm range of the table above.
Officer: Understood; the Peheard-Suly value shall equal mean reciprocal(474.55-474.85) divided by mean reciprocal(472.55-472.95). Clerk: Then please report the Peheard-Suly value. 1.010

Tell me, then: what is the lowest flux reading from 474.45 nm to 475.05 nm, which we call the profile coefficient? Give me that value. 197.1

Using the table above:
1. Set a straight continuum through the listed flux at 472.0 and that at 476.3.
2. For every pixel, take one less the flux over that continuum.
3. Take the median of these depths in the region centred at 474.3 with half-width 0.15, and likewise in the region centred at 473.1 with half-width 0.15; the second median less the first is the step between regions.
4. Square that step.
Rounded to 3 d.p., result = 0.015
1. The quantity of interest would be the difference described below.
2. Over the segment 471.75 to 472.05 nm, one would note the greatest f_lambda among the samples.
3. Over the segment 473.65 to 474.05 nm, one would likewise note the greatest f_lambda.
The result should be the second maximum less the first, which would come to 14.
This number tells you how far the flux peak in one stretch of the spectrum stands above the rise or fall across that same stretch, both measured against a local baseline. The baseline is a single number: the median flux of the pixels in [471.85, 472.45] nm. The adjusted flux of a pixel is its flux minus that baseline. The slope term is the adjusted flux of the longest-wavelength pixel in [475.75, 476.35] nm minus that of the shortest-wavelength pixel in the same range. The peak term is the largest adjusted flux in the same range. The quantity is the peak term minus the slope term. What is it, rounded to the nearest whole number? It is 71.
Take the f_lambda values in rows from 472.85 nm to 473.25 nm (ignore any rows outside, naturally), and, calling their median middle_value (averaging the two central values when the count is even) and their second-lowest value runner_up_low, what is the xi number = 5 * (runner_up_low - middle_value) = -12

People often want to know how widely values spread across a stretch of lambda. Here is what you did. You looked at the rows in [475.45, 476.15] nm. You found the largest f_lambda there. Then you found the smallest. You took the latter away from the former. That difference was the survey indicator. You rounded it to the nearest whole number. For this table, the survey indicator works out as 47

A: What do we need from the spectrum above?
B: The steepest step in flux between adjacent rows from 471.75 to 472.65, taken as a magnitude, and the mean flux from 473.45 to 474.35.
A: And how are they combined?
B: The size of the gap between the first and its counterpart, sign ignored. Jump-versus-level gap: 198.5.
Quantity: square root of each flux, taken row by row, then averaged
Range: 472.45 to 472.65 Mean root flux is 15.4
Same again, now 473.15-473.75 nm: 14.8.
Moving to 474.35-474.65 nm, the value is 14.8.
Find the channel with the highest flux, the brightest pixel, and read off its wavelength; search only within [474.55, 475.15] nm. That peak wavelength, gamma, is 475.0 nm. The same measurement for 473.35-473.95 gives 473.9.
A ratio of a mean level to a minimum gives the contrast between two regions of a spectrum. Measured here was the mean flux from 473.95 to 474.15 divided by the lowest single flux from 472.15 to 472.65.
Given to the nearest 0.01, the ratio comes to 1.05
